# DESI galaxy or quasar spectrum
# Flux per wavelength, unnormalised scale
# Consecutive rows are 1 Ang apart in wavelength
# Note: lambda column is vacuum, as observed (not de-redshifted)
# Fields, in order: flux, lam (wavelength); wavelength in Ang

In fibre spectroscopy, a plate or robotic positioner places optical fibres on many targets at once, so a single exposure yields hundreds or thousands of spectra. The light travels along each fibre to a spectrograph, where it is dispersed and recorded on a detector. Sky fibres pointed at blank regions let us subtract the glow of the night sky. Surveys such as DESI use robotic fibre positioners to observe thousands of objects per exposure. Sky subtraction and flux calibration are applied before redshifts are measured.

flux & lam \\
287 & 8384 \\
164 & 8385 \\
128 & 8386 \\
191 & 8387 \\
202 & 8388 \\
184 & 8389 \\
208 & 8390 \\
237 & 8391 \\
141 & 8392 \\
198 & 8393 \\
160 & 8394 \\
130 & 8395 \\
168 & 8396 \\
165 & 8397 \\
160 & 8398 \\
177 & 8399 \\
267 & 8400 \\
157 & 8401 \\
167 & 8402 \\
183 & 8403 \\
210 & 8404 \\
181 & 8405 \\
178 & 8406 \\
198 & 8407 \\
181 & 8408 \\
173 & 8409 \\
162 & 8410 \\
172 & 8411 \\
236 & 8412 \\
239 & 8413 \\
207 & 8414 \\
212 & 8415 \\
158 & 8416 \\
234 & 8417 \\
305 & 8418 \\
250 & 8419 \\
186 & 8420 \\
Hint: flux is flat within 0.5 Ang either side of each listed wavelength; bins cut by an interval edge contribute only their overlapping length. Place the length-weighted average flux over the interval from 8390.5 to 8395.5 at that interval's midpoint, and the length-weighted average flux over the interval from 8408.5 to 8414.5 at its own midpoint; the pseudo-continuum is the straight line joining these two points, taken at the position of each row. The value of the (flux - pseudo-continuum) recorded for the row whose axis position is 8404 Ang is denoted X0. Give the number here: 22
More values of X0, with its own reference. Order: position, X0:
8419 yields 42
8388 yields 36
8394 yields -15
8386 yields -36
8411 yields -25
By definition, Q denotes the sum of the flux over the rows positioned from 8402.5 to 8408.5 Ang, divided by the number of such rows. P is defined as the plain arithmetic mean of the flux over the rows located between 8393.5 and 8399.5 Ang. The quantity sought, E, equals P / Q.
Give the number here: 0.85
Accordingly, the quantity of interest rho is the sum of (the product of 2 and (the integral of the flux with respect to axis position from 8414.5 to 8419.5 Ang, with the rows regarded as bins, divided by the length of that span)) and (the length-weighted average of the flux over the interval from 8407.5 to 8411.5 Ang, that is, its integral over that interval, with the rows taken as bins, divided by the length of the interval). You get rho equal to 636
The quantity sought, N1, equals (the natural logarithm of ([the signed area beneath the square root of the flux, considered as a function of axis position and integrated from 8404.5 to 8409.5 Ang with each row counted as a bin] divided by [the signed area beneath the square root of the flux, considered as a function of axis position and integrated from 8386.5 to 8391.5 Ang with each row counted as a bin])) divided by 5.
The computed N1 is -0.011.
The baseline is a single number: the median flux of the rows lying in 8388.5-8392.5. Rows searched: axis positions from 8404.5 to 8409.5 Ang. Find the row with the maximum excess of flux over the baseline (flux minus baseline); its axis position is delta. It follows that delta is 8407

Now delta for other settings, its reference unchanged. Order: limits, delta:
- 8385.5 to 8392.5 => 8391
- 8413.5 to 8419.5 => 8418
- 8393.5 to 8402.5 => 8400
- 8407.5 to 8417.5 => 8413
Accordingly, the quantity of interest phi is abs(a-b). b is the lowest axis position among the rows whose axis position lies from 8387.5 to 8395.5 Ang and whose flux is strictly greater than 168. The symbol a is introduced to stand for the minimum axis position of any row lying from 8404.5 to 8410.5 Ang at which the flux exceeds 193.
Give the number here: 19 Ang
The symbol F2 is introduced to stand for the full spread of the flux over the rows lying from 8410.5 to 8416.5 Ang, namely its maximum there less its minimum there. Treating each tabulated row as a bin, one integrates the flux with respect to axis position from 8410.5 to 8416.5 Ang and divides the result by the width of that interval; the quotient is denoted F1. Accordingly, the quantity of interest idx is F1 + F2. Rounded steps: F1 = 204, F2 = 81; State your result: 285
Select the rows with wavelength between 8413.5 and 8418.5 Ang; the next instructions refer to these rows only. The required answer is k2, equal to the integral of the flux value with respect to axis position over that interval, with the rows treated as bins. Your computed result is 1116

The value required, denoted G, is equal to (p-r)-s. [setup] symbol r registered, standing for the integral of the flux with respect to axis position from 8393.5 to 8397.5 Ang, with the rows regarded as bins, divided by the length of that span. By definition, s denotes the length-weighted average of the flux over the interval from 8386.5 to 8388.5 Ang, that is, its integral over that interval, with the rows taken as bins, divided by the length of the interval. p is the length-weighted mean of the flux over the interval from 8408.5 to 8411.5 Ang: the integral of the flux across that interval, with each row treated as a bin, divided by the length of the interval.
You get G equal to -183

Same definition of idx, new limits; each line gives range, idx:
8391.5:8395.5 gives 225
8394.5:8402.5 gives 311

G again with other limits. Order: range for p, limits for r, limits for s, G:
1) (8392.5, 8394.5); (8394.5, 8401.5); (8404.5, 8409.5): -178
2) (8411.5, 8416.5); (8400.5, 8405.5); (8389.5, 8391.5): -192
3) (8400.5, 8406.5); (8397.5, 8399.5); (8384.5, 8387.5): -150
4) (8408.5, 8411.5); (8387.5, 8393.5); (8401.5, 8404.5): -213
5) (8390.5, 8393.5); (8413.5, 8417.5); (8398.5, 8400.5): -233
